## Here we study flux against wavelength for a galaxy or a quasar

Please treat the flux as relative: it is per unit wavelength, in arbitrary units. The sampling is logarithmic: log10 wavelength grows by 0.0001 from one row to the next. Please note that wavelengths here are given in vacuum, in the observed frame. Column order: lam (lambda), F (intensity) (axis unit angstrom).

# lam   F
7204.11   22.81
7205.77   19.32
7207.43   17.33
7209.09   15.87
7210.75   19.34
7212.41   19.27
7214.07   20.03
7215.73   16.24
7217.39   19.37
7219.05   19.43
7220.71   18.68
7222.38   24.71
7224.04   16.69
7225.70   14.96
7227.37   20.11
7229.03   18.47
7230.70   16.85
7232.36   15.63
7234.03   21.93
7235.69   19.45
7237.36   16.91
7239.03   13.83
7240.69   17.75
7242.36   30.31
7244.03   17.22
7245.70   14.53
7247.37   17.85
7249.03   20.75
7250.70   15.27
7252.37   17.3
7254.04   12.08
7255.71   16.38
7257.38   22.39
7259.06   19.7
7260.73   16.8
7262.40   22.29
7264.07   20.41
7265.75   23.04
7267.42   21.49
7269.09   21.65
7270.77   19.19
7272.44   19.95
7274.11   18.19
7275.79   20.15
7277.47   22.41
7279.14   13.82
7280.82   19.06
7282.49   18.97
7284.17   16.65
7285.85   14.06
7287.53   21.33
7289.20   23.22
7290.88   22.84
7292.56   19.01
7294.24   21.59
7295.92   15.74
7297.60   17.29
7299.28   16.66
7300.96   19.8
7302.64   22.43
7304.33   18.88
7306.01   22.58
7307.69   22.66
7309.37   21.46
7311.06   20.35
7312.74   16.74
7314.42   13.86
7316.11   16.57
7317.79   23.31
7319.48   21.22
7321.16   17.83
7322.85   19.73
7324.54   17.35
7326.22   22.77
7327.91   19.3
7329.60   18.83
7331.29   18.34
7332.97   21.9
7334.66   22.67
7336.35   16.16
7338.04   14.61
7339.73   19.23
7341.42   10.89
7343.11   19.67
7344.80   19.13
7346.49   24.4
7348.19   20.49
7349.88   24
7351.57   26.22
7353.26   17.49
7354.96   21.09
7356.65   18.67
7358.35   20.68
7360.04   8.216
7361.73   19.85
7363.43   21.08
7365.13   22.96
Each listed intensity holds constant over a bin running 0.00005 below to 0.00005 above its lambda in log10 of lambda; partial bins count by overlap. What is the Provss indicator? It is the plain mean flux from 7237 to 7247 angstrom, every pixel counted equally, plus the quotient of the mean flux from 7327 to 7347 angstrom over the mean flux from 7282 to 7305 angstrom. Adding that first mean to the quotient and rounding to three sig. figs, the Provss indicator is 19.4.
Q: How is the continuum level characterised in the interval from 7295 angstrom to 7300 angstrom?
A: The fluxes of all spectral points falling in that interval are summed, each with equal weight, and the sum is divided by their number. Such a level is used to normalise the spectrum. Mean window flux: 16.6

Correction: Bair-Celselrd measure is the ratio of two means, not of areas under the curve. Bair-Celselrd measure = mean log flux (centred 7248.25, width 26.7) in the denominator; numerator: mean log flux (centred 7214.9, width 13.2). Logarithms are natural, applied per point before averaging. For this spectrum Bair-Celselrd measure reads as 1.02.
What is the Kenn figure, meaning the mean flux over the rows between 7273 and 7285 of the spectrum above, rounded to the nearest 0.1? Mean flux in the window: 18.5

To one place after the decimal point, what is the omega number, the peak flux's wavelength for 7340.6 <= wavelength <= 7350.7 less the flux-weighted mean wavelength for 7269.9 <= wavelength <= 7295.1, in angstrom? 63.8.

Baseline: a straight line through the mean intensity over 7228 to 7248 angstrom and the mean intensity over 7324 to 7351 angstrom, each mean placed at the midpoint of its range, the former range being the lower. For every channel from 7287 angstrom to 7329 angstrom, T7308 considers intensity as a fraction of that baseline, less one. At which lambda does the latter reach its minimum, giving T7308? 7314.42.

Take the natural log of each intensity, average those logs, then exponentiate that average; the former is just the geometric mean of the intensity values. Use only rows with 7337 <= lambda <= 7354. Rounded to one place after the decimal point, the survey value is 19.1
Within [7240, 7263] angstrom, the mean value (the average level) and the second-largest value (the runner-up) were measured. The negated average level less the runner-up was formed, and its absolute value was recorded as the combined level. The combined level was 41.0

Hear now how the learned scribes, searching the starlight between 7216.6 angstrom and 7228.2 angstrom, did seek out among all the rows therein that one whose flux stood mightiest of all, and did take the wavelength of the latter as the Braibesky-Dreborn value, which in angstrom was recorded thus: 7222.38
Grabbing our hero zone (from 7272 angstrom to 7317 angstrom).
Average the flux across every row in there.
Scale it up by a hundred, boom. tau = 1912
